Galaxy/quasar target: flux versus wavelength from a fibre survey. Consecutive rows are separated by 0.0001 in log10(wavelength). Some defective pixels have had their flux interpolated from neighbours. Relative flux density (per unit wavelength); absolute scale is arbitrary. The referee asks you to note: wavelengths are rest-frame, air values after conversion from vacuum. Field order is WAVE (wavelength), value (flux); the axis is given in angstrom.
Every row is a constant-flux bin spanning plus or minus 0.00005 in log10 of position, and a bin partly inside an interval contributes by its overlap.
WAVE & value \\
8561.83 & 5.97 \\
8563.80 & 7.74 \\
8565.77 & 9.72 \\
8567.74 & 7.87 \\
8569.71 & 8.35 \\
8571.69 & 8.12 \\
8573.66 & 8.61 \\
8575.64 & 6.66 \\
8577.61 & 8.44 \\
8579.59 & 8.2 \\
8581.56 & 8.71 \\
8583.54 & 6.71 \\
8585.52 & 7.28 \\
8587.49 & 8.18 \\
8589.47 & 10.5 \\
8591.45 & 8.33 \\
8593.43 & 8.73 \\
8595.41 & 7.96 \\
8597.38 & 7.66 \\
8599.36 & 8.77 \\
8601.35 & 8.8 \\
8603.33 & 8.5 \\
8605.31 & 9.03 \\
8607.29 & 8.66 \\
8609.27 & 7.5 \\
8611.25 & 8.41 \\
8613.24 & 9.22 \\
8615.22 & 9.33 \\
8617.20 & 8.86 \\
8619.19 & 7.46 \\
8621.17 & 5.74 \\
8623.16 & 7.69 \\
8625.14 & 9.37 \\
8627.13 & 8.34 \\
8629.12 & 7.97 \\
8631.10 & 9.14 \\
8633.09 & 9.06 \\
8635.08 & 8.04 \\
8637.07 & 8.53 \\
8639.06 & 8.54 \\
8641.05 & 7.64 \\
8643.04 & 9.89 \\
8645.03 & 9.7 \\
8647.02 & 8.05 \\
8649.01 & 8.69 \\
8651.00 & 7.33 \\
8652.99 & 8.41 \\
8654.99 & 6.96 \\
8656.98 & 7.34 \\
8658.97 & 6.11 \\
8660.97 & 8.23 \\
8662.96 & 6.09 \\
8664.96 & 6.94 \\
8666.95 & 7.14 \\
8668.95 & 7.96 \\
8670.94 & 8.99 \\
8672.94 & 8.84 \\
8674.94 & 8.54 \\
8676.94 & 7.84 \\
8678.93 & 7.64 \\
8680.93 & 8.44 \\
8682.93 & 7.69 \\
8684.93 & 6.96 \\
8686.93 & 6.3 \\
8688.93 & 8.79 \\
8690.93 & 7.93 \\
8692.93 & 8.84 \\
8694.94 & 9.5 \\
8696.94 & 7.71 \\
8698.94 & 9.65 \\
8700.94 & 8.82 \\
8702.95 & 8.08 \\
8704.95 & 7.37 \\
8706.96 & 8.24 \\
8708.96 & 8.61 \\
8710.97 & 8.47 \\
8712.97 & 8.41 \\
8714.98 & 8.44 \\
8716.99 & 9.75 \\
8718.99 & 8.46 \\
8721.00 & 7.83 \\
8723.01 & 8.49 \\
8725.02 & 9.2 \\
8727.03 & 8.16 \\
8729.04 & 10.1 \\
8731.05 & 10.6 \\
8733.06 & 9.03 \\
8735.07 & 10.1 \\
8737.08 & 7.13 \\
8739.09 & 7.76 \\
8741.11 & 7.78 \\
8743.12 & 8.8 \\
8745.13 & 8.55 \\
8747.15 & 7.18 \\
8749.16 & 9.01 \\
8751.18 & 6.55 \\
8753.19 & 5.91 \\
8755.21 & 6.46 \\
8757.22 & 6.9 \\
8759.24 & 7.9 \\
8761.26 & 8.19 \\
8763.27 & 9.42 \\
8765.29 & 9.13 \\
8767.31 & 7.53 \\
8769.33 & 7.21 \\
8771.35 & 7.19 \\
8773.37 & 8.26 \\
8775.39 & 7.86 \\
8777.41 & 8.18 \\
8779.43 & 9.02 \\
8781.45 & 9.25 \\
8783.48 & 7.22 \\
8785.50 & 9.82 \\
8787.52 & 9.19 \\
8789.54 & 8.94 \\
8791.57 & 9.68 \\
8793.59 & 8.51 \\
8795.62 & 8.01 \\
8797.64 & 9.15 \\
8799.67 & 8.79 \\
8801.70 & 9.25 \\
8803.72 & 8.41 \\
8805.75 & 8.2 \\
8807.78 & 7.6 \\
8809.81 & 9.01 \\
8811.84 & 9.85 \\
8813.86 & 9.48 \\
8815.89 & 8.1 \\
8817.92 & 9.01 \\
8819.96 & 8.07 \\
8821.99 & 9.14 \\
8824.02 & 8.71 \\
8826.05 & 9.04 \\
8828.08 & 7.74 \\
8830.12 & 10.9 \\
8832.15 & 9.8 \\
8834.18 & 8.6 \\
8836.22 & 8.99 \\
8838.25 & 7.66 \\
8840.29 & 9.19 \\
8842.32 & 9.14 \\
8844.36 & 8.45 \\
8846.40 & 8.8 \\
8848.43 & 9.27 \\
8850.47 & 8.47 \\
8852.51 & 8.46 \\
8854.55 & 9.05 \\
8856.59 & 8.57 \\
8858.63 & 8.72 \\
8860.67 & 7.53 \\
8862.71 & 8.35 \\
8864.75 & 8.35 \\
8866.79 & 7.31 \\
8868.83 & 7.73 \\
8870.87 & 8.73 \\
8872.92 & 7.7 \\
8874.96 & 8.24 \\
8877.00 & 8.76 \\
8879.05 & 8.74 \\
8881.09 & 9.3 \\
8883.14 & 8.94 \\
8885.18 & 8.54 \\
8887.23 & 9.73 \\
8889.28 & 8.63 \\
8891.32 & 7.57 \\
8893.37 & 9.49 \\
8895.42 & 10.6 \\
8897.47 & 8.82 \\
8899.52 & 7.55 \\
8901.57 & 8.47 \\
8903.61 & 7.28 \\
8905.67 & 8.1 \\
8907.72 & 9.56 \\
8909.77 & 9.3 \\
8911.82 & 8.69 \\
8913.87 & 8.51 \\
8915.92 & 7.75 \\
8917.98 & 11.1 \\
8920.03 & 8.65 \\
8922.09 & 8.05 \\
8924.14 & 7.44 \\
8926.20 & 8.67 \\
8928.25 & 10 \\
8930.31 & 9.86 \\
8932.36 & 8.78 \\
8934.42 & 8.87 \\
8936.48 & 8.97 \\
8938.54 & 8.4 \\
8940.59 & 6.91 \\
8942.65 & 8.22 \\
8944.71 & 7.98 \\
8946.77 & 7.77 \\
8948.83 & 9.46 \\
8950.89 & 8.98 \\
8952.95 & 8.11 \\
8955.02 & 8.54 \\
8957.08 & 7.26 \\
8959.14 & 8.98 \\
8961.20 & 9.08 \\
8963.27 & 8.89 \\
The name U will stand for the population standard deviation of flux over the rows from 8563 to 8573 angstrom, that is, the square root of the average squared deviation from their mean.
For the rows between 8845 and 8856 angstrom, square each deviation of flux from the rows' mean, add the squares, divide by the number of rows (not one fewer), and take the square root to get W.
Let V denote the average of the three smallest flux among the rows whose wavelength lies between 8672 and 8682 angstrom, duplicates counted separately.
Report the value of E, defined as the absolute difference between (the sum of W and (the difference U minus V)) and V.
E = 14.9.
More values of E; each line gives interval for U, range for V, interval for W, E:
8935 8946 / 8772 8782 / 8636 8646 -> 14.7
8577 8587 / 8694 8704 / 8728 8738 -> 14.4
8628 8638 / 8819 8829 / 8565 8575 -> 15.2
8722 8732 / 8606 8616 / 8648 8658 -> 14.8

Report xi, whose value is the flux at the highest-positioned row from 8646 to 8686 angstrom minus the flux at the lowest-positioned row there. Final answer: -1.1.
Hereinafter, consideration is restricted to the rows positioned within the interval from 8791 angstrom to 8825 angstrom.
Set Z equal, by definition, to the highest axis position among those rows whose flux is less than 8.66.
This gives 8819.96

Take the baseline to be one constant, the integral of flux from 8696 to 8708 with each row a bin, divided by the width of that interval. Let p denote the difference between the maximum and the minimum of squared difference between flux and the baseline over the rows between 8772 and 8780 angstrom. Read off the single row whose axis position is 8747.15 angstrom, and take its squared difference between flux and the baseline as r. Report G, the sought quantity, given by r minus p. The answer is 0.8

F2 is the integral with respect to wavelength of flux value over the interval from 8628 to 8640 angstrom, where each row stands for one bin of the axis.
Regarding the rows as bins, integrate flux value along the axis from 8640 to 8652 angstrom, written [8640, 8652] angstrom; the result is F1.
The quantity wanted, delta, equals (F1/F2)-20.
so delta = -19.0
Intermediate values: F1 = 103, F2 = 102.5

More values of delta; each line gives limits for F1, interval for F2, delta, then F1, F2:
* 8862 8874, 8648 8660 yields -18.9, 96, 89.7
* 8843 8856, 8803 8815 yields -18.9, 114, 105.1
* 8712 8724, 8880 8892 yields -19.0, 103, 105.9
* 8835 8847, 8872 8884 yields -19.0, 104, 103.4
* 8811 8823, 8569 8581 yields -18.9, 107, 96.9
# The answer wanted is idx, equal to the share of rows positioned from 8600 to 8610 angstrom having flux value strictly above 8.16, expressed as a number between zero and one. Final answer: 0.80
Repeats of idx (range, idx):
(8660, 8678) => 0.44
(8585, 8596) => 0.67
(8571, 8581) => 0.60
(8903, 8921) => 0.67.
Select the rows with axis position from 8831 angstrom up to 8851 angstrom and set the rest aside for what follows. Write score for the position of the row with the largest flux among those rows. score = 8832.15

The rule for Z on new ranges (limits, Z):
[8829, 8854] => 8852.51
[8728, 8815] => 8807.78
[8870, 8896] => 8891.32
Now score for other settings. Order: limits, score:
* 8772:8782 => 8781.45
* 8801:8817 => 8811.84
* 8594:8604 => 8601.35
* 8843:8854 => 8848.43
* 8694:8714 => 8698.94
